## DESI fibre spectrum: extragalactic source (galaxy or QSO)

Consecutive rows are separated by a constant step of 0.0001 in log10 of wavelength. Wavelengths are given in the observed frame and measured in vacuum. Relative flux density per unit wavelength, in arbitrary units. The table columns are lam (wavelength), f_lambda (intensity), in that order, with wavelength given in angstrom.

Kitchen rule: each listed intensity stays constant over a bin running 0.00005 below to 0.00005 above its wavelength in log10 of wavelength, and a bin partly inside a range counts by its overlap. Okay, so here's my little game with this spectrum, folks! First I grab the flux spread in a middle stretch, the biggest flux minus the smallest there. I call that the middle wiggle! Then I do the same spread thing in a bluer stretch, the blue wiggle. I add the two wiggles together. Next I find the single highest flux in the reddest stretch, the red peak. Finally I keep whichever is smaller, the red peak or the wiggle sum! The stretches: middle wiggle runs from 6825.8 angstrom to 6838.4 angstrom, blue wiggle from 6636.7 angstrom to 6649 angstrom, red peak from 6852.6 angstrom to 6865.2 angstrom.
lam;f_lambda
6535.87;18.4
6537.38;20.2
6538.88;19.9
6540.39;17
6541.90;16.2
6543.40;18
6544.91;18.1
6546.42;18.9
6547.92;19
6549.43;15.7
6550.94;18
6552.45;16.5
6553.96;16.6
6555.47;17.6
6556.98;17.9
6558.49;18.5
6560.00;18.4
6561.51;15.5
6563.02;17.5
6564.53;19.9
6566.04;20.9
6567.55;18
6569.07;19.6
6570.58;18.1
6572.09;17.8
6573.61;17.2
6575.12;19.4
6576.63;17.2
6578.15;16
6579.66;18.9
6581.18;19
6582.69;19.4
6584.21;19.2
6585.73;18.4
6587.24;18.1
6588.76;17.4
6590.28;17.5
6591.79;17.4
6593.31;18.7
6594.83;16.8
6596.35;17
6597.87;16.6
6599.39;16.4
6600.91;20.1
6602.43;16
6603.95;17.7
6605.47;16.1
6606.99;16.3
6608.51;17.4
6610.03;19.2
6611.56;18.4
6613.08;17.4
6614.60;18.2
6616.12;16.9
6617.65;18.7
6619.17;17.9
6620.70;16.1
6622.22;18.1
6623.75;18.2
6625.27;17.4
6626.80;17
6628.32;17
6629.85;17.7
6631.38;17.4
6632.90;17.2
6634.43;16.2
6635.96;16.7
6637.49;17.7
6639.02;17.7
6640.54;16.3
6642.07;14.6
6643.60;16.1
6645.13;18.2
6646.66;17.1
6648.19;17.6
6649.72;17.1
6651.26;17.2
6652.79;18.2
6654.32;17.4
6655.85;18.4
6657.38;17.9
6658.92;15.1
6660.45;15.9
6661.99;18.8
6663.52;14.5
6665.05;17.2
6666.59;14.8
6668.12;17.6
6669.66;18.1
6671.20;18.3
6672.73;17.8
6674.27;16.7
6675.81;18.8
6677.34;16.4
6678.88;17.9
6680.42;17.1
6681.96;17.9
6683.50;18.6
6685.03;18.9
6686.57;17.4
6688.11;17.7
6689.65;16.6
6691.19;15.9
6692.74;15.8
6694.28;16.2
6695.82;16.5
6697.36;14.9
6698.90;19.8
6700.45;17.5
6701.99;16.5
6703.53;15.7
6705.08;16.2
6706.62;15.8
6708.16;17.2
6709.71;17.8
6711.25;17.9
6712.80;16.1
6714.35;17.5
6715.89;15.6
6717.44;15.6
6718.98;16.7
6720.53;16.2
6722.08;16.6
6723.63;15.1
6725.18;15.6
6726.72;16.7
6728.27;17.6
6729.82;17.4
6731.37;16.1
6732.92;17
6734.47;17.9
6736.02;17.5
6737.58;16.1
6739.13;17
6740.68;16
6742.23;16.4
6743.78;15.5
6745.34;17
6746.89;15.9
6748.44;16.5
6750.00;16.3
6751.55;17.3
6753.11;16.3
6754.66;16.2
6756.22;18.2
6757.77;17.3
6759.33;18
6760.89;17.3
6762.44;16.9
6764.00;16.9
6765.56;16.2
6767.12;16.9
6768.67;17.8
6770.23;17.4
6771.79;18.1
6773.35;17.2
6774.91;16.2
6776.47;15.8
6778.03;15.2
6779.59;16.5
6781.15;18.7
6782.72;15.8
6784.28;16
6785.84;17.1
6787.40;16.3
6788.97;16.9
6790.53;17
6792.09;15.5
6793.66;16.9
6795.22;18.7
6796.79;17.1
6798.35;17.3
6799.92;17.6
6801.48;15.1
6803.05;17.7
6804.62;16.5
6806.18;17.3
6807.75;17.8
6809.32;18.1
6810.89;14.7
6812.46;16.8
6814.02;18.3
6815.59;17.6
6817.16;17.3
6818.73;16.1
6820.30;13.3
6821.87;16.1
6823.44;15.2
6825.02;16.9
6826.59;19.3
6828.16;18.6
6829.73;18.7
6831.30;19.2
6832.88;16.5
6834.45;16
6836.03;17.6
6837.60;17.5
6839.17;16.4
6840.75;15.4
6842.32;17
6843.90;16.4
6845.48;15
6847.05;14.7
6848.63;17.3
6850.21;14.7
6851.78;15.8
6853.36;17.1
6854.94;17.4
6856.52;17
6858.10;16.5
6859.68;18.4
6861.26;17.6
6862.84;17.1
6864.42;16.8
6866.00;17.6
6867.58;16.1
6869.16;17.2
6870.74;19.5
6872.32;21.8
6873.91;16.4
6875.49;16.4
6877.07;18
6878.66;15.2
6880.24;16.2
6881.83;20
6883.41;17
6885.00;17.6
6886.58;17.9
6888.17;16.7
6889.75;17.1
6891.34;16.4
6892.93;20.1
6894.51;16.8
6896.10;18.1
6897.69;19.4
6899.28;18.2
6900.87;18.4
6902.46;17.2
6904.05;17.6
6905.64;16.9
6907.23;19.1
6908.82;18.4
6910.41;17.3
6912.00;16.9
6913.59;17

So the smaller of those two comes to 6.9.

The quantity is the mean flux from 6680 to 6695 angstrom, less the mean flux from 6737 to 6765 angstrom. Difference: 0.5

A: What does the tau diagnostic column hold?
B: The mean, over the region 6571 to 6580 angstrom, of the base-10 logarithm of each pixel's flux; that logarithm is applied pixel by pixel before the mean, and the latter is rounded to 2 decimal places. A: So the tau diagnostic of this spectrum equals 1.25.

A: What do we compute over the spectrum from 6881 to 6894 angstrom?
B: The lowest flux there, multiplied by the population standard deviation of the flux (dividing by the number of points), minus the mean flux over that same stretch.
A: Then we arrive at 4.2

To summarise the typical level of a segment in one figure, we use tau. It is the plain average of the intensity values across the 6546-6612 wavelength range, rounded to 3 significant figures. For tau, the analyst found 17.9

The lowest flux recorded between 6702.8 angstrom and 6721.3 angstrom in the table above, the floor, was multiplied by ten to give 156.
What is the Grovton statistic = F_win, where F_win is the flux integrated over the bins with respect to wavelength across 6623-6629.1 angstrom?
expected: 106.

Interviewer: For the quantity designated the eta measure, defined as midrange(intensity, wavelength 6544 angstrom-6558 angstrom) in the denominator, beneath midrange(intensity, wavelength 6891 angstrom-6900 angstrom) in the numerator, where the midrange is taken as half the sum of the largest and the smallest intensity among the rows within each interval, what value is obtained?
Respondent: 1.05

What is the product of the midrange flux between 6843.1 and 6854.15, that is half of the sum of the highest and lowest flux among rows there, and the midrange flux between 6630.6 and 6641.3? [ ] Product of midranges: 271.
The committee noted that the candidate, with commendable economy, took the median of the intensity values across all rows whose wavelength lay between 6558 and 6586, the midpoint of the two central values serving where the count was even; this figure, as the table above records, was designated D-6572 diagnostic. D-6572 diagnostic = 18.4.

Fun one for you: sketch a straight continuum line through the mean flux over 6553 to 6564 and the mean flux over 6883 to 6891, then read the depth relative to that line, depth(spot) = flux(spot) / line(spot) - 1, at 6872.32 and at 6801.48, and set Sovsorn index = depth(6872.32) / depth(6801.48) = -2.1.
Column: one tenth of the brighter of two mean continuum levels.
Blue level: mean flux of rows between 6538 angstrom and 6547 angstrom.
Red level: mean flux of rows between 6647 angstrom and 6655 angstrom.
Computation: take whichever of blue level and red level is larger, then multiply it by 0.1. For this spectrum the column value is 1.80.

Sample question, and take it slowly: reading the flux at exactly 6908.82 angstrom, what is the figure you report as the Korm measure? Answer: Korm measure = 18.4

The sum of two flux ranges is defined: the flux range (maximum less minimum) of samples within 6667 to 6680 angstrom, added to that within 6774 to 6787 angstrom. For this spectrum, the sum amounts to 5.9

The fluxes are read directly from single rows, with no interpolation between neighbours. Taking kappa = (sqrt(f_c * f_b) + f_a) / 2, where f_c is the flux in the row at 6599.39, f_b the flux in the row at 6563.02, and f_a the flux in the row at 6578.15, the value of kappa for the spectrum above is 16.5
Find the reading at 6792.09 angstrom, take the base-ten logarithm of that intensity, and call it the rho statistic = 1.190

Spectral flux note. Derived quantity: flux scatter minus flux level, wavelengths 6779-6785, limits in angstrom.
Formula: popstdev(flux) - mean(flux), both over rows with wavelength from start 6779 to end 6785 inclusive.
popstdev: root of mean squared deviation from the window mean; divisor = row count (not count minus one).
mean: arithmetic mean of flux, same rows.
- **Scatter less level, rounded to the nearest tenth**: -15.6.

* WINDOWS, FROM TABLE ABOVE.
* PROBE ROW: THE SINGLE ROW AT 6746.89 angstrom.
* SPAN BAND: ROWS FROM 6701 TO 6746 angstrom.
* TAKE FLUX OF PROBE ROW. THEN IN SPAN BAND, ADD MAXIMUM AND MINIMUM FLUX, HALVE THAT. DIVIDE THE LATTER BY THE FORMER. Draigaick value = 1.04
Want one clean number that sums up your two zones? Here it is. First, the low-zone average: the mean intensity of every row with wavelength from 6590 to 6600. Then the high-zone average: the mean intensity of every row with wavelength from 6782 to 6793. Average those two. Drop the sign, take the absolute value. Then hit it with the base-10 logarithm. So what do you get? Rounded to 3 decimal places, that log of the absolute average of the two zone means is 1.225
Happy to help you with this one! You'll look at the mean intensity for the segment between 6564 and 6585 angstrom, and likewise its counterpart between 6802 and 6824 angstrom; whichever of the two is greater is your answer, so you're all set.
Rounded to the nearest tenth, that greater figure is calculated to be 18.6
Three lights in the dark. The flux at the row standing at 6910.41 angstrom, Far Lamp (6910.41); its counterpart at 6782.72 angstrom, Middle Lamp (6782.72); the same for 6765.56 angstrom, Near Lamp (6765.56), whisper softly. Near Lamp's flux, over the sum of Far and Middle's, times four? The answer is 1.96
